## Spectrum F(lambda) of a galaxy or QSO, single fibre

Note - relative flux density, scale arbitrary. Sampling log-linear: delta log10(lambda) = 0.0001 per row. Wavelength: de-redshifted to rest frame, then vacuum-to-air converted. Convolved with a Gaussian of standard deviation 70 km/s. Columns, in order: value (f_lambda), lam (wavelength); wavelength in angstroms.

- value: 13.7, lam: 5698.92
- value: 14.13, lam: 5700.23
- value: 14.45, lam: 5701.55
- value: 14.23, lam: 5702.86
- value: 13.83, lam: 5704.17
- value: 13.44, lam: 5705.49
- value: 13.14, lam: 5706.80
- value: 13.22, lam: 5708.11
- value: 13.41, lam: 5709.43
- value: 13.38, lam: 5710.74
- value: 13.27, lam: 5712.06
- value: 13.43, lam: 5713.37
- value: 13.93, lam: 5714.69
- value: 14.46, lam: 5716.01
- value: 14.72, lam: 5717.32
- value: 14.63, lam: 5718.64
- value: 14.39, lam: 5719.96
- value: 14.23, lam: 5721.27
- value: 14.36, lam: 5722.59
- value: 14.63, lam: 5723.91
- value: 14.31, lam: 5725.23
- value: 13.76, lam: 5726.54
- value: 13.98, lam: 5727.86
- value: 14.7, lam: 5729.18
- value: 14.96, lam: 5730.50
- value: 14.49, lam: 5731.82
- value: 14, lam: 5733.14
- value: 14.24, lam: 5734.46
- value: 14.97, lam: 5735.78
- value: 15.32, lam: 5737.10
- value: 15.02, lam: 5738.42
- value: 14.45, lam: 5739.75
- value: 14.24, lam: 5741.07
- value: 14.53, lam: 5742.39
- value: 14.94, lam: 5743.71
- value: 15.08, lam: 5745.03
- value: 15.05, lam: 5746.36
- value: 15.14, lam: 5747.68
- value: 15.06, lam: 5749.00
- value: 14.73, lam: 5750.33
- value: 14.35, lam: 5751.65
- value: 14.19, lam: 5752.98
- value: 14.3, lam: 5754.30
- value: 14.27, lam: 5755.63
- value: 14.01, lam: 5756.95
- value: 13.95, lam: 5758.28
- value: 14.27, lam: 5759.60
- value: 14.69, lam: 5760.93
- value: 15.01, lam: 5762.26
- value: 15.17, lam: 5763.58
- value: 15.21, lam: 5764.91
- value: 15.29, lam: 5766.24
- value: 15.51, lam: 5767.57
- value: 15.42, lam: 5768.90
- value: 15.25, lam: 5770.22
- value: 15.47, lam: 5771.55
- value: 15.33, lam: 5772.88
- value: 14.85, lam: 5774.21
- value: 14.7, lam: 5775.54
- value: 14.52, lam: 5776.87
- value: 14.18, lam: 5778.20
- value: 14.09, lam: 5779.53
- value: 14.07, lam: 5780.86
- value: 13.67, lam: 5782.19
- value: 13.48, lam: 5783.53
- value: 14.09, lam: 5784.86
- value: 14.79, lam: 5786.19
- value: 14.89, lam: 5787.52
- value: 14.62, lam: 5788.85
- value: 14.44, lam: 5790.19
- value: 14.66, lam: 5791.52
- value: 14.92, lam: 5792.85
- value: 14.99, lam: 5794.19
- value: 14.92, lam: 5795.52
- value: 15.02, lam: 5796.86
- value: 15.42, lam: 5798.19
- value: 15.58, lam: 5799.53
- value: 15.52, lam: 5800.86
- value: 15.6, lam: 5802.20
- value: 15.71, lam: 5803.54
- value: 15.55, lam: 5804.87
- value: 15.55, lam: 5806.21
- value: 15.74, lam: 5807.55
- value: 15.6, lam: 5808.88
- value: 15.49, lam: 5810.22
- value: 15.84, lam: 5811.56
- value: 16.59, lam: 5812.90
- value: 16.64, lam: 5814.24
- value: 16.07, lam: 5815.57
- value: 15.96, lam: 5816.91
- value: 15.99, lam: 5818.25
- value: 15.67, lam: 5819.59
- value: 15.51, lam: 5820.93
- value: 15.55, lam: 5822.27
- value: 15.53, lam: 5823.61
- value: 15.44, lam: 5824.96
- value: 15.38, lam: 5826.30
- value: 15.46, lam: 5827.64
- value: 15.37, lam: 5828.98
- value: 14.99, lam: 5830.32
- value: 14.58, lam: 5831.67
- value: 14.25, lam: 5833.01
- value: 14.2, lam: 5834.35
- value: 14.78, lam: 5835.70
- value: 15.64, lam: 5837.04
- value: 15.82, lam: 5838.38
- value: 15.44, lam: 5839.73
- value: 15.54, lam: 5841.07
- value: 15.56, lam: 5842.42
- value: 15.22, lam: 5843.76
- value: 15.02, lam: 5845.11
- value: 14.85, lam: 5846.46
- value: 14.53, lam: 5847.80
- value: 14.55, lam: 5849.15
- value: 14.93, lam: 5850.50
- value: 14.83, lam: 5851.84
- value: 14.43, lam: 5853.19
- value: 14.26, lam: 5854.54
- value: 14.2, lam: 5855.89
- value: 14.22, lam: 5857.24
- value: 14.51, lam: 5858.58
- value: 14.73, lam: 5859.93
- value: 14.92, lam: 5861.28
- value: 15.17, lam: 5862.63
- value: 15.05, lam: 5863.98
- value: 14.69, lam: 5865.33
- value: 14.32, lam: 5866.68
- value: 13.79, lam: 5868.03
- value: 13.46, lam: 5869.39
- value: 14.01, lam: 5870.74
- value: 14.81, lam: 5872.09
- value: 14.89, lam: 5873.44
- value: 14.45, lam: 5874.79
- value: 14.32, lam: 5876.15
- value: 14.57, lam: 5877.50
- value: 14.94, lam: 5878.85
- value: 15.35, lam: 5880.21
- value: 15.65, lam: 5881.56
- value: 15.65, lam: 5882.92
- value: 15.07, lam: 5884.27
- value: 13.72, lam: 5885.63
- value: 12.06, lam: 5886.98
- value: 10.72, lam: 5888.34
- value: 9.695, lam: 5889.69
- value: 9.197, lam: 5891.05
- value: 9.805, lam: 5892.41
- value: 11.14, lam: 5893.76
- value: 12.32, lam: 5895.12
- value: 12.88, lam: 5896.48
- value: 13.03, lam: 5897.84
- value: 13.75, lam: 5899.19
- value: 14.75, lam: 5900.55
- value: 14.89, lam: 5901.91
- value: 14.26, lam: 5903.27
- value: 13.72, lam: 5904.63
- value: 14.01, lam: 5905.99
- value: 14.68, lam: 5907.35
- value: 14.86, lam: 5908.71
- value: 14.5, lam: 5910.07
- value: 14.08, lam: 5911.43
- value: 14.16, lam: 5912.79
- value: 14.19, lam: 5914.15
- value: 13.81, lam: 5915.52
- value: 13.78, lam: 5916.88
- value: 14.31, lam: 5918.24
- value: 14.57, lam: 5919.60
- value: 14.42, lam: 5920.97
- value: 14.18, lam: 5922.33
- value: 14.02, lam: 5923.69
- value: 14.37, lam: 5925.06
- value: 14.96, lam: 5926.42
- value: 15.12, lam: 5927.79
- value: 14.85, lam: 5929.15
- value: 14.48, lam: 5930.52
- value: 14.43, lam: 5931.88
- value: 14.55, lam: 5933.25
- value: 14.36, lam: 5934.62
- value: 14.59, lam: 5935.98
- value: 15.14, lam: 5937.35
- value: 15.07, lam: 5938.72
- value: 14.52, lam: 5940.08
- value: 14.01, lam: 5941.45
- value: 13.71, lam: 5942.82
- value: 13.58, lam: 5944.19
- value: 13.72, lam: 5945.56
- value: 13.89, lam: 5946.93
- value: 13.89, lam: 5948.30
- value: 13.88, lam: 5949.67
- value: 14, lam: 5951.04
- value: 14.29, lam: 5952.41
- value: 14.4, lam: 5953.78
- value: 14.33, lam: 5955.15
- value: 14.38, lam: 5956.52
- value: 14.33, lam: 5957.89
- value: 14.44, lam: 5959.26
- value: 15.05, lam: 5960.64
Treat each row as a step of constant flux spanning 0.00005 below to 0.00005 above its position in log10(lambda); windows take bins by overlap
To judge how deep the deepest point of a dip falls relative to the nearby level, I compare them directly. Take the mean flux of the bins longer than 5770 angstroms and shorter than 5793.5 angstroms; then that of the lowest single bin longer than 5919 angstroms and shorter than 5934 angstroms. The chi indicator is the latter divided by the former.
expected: 0.96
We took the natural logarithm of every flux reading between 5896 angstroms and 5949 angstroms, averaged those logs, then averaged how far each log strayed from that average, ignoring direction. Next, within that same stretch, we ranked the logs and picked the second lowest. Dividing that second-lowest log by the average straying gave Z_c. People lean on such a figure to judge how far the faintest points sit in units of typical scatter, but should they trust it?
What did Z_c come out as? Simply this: 86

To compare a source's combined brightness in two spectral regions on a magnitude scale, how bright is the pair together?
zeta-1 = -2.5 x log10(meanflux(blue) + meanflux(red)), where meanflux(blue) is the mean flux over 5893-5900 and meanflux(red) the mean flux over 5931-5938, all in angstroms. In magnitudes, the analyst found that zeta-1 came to -3.59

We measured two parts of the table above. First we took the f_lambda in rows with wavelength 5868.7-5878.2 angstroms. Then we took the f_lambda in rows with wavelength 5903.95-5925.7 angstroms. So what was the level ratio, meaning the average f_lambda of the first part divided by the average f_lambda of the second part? 1.01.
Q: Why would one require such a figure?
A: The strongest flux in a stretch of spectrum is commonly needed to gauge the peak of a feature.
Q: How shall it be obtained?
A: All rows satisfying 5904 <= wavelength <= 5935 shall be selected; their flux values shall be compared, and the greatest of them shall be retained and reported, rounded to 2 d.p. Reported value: 15.12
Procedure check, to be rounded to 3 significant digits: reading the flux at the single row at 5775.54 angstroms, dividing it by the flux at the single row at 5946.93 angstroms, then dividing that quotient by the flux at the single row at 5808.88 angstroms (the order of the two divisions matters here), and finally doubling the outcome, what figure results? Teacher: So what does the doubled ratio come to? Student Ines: 0.136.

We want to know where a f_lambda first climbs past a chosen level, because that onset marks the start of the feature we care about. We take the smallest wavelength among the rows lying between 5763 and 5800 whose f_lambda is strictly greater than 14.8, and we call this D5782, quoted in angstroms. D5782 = 5763.58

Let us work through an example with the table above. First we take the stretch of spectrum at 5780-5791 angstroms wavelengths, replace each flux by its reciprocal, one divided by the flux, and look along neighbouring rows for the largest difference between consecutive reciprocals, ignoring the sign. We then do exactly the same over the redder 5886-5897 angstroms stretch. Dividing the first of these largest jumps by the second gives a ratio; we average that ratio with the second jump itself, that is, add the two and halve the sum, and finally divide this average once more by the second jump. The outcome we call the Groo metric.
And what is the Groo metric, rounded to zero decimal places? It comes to 12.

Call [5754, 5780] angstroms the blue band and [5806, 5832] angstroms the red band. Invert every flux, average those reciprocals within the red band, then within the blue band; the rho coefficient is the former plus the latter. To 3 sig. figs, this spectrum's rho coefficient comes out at 0.132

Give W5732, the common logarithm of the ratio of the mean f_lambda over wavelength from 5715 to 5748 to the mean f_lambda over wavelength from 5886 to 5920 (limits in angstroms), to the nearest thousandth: 0.044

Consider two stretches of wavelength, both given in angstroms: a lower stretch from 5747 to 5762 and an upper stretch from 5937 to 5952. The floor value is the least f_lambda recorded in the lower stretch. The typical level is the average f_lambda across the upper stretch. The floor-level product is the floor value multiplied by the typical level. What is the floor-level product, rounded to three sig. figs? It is 197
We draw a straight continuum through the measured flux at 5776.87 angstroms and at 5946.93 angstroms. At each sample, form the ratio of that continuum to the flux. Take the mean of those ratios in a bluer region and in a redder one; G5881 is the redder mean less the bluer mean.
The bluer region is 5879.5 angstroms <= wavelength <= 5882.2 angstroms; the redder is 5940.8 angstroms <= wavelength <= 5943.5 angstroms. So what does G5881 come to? 0.09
